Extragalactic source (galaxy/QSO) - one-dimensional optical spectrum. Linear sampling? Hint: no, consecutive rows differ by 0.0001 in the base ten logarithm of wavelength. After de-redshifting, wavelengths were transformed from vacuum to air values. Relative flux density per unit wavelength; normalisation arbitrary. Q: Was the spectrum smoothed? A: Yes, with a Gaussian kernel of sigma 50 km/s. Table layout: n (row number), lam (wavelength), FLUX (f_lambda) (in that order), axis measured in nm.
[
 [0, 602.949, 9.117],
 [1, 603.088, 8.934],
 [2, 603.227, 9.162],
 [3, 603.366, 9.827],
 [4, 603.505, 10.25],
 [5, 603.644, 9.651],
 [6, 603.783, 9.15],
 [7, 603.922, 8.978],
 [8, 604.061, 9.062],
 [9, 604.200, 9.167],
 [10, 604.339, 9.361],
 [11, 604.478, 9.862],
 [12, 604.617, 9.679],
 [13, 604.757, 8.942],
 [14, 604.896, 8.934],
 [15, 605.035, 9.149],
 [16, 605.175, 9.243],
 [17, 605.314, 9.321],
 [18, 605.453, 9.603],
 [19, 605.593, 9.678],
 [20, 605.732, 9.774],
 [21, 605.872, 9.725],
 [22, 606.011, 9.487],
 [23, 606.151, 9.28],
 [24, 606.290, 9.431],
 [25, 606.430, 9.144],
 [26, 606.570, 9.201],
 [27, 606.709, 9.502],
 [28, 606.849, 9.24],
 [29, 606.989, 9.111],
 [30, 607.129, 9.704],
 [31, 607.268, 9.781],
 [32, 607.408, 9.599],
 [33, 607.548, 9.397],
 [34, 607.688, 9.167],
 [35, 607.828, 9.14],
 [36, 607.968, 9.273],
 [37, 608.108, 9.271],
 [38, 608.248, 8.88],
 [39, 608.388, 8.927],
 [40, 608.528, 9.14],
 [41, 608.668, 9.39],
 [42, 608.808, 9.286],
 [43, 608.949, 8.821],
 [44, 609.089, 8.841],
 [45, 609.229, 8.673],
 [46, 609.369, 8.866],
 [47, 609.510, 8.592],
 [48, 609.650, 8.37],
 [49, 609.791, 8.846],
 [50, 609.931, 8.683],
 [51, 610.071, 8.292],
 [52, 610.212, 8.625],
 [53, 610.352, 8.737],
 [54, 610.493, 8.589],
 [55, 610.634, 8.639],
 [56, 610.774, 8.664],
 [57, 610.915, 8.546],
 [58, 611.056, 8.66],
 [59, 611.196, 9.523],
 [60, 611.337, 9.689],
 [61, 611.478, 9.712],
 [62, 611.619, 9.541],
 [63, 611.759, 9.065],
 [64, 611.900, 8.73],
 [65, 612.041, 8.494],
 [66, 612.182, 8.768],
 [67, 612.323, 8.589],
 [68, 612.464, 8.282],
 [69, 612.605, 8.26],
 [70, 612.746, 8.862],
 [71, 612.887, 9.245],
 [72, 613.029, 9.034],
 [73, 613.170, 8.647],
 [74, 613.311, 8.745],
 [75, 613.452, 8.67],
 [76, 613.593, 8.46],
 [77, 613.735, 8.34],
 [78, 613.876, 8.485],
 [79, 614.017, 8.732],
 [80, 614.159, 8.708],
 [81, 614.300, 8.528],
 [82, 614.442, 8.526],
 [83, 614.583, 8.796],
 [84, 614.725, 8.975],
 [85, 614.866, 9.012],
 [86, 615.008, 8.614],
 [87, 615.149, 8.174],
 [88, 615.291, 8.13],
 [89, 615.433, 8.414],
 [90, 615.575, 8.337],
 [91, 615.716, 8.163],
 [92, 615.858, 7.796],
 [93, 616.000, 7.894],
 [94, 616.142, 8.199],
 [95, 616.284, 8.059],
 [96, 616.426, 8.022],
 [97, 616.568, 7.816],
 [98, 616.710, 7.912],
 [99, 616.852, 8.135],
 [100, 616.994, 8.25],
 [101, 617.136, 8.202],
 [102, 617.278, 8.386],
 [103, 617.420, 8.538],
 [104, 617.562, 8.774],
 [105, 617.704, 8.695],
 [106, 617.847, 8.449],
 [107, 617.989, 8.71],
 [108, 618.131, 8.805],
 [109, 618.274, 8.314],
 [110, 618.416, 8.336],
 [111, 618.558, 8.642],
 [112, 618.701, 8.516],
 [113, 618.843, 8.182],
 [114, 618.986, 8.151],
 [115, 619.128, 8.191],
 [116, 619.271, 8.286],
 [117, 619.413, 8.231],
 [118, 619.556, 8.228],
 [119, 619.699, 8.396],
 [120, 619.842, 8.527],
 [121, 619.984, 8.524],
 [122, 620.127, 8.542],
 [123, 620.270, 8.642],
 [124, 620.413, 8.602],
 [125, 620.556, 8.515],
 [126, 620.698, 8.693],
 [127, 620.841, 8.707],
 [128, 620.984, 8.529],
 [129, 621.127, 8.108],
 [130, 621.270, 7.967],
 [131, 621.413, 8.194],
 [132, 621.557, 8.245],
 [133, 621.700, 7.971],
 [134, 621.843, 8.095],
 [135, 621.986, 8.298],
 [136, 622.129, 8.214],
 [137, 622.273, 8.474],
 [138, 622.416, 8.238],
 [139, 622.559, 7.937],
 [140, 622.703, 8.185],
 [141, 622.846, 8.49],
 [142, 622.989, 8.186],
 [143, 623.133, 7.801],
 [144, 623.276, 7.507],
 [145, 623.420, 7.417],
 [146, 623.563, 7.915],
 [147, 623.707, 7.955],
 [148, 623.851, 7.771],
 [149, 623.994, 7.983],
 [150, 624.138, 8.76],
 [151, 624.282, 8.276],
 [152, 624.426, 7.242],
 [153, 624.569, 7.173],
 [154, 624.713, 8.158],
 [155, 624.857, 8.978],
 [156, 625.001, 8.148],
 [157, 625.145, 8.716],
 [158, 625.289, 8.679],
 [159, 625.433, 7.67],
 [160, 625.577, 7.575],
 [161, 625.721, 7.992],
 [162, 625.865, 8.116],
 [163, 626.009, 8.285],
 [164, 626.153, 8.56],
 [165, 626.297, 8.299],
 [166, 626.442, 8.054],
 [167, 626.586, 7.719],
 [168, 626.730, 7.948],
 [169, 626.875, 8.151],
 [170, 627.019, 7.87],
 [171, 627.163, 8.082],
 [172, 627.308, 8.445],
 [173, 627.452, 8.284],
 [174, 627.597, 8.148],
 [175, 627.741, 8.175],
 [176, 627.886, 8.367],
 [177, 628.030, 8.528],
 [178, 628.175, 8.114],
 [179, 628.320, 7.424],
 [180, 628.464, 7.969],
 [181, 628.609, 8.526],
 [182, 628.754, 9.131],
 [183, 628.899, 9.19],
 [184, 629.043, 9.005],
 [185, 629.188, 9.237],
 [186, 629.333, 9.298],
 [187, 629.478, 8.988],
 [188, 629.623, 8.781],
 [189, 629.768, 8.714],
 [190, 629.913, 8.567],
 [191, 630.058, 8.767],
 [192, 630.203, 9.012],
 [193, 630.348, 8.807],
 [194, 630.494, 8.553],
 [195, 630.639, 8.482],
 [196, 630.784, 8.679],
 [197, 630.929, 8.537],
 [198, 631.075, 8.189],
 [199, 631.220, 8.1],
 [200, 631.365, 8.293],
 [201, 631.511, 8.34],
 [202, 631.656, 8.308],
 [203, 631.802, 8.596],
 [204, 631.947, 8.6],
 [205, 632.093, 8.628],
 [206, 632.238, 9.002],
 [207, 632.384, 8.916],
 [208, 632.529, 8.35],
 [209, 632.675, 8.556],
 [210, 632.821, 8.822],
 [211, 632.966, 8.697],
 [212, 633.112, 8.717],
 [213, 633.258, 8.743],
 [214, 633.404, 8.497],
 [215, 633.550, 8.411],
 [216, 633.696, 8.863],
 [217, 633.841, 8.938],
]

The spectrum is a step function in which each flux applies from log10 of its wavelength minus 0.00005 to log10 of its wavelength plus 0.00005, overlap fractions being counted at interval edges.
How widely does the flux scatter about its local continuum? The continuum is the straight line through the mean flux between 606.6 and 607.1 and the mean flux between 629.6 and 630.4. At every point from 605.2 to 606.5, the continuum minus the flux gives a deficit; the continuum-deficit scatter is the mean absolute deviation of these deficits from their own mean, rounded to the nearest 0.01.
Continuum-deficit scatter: 0.17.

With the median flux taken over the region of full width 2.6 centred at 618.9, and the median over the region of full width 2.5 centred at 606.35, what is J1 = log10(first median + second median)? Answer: 1.25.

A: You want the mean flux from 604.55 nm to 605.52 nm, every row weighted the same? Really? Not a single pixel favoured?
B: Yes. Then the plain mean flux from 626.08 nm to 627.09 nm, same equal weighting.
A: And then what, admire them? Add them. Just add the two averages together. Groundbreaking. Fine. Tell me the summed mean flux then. 17.35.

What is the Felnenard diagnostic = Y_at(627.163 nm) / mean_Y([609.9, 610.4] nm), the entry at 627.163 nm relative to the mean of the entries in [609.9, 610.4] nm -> 0.94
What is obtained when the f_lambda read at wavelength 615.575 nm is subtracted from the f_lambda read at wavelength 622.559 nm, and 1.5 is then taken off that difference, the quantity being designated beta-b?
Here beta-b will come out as -1.9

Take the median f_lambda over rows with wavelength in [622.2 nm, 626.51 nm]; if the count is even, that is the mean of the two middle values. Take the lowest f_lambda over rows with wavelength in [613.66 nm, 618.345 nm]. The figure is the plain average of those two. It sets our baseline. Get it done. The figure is 7.96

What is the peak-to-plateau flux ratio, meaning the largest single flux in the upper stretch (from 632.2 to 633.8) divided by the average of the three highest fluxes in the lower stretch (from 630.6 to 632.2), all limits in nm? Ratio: 1.04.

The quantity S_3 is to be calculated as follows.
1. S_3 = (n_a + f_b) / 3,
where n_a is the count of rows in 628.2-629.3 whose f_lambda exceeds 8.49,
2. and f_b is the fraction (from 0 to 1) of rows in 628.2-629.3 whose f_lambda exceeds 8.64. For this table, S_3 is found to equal 1.9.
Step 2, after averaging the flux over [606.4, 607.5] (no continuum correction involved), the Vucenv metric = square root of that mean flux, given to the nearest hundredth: 3.07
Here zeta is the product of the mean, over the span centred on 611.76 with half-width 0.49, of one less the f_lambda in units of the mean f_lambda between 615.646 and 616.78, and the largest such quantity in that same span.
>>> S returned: 0.009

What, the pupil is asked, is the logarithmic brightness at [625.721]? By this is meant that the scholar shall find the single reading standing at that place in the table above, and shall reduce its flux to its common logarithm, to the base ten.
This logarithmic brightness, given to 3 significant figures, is 0.903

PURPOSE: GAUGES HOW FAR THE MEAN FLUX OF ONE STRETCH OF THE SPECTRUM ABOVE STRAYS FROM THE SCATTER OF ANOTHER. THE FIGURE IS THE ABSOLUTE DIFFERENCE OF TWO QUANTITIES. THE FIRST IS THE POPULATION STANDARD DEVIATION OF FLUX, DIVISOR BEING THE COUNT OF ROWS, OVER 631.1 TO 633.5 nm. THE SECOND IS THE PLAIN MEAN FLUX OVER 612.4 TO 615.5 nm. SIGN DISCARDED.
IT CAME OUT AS 8.38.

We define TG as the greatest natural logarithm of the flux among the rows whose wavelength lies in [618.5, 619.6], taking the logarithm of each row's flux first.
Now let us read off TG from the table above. 2.16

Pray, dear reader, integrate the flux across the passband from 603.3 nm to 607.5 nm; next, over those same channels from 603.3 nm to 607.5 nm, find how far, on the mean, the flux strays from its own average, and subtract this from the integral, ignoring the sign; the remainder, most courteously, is 39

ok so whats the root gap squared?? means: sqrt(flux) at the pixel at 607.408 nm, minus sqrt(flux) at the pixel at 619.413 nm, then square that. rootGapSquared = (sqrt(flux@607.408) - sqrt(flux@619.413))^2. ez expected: 0.053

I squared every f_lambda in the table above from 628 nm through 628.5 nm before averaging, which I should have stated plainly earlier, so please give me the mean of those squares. 64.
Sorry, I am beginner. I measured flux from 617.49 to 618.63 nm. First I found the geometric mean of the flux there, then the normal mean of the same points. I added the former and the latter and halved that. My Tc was 8.6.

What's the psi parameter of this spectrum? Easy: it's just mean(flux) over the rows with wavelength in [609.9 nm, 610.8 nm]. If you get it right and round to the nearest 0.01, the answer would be 8.60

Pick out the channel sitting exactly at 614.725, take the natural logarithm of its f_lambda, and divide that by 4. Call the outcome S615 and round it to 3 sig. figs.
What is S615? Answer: 0.549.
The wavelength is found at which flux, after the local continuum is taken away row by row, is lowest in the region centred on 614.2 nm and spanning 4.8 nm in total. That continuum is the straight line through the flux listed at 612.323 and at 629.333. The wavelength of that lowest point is 616.568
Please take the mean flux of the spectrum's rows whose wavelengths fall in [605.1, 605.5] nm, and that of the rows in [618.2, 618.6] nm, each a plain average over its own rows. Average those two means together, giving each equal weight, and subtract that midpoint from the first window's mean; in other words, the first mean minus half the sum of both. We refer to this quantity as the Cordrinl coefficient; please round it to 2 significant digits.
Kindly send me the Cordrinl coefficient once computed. 0.48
